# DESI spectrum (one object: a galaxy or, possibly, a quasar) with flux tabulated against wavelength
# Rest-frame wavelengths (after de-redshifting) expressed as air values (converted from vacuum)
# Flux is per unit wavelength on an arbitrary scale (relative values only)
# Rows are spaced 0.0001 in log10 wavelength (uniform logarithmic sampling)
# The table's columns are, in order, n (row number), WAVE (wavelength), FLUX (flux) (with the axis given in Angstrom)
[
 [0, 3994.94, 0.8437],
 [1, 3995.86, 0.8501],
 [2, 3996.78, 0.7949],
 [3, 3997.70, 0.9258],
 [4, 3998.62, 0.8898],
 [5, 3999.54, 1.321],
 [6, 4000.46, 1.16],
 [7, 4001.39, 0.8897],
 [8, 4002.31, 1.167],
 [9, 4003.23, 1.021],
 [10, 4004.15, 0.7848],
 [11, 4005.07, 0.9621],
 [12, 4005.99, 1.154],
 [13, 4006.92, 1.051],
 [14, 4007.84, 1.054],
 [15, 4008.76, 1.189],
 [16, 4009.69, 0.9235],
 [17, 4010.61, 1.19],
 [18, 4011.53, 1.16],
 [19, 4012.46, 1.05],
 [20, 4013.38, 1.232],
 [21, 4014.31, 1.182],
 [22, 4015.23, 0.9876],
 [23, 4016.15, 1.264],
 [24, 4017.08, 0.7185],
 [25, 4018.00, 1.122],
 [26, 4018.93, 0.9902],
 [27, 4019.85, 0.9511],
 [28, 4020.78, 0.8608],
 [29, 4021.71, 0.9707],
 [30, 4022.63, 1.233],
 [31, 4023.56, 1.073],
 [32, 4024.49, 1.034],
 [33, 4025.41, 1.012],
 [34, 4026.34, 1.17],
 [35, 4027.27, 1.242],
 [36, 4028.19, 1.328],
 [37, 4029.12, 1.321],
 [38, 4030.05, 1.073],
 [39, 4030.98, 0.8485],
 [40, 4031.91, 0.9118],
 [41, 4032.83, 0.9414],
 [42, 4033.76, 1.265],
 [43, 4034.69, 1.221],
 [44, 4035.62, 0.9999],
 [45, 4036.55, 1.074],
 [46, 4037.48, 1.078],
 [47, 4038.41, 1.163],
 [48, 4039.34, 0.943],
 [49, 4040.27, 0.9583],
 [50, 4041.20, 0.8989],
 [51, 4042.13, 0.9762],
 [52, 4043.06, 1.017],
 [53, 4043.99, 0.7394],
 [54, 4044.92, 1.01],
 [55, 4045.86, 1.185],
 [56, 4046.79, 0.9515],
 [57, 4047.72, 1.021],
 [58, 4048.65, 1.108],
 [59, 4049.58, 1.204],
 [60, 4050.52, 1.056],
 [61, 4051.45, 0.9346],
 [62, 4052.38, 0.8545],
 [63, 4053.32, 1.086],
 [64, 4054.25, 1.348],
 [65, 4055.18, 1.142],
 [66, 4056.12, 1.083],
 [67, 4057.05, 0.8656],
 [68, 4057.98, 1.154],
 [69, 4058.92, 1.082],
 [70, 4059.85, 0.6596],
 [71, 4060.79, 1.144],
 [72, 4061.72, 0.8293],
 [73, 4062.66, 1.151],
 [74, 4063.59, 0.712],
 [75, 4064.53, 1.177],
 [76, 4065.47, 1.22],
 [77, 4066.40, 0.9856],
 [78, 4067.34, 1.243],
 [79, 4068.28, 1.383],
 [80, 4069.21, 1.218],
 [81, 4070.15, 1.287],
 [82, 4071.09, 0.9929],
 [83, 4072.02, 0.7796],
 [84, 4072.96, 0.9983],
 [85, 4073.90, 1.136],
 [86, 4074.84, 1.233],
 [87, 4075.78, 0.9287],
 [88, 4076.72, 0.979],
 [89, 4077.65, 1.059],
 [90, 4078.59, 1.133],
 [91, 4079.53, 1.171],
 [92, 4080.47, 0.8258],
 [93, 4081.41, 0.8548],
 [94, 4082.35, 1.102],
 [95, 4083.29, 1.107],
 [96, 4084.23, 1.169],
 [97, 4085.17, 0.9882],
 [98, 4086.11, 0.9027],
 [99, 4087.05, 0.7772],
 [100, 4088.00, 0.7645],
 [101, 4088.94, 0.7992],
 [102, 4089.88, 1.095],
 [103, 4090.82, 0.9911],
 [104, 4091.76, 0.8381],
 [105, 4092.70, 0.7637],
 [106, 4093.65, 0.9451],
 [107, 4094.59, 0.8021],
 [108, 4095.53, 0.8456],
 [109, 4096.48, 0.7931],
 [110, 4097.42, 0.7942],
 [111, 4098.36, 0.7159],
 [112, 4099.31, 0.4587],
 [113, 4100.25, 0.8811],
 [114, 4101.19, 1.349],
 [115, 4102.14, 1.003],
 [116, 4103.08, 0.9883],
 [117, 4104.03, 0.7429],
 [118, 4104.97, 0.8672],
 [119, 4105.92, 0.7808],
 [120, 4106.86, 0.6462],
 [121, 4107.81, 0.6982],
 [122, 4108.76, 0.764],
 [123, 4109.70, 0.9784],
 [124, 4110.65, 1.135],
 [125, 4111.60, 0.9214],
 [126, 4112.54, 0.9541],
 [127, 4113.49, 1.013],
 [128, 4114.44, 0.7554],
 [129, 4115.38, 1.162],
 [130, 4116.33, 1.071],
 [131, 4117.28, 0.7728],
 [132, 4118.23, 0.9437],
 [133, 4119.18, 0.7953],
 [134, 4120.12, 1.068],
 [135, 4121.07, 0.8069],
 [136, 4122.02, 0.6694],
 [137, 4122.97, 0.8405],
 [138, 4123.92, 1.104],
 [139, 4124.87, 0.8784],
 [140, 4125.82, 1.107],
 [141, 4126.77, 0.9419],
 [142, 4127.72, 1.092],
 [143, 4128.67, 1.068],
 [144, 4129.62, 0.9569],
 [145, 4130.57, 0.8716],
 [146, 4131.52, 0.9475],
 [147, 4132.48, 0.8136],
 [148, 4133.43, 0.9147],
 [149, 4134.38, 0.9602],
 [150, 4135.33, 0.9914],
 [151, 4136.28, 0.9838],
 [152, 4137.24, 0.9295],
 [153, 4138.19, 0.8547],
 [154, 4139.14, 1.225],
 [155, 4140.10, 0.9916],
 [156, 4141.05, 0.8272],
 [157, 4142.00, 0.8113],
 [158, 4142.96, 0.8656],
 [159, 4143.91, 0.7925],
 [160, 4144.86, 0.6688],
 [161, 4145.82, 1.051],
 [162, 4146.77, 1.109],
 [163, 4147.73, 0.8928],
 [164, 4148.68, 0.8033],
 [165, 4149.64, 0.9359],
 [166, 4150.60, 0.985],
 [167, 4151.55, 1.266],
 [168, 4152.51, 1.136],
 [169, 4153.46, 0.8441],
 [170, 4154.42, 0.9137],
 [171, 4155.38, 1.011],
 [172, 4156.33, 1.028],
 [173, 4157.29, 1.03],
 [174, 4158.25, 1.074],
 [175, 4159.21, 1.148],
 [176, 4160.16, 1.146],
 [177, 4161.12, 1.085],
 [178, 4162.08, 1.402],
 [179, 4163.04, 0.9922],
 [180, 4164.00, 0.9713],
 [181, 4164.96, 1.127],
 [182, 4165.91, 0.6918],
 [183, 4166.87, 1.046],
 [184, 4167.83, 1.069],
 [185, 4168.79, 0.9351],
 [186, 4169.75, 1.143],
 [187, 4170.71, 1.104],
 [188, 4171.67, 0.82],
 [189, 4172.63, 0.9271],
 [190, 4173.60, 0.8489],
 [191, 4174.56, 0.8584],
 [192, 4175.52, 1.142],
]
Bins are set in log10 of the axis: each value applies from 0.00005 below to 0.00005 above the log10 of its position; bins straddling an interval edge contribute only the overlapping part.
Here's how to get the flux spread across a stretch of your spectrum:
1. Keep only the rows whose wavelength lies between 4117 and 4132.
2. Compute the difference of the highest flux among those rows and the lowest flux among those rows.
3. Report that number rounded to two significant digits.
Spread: 0.44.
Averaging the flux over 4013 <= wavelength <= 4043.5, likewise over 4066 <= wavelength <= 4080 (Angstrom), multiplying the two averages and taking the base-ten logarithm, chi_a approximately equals 0.068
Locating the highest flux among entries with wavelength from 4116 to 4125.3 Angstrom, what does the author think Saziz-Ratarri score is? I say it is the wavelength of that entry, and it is 4123.92 Angstrom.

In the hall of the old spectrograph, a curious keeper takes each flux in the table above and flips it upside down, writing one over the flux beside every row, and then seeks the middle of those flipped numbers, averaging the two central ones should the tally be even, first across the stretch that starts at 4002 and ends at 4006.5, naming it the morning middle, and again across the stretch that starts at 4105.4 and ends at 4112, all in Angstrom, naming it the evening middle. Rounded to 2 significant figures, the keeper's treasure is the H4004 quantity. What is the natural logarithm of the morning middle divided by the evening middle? -0.27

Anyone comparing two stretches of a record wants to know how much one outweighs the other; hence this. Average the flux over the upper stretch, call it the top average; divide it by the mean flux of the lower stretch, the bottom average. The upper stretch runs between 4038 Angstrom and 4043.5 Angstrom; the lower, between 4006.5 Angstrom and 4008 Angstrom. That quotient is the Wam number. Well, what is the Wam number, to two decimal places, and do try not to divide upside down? 0.94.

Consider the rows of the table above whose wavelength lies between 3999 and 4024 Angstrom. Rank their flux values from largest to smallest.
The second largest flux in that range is 1.264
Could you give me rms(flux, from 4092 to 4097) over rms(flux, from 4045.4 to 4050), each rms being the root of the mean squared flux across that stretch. 0.76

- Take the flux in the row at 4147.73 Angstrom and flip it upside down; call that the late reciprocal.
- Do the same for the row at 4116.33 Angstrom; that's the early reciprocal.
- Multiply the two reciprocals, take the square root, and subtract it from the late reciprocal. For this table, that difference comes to 0.10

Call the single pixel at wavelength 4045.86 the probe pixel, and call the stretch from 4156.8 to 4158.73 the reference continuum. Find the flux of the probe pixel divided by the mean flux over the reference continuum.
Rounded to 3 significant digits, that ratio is 1.13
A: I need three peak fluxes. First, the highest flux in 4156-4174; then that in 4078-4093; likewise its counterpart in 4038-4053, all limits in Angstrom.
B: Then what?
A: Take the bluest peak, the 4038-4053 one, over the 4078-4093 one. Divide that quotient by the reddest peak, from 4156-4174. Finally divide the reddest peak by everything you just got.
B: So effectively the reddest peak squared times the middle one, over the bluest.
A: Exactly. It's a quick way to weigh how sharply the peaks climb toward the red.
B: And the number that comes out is 1.91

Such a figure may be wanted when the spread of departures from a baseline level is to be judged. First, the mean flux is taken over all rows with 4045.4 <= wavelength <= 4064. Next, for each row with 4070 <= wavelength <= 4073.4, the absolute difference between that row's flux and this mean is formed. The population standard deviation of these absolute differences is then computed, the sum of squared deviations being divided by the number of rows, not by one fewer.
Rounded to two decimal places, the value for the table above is 0.11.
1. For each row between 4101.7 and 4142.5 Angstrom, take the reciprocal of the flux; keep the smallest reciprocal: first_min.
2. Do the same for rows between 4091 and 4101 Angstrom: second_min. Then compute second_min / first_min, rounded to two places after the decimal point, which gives 1.30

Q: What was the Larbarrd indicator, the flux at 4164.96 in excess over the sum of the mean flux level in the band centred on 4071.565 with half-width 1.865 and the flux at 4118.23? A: -0.83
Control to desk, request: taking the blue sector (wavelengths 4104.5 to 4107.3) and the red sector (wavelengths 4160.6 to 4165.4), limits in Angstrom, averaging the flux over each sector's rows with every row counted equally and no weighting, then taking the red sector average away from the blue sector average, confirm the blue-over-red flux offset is -0.35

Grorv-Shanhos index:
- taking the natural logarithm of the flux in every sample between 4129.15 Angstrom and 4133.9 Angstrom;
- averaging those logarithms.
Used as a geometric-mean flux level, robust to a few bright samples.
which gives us -0.11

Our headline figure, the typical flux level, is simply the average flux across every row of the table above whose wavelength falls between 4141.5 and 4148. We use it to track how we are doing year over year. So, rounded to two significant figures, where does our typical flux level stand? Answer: 0.88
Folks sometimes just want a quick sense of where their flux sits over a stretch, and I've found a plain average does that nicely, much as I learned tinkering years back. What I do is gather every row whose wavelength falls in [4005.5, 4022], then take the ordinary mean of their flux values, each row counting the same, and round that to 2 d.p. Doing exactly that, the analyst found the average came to 1.06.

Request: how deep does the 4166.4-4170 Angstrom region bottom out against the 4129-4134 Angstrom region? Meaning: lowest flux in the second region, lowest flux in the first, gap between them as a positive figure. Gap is 0.12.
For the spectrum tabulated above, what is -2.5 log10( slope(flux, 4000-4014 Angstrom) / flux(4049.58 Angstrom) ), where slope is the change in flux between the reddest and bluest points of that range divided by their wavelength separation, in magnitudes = 5.8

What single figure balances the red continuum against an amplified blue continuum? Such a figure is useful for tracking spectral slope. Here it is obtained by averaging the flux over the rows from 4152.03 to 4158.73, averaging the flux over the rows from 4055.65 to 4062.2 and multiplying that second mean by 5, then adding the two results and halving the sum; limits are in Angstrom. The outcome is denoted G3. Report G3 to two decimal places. 2.94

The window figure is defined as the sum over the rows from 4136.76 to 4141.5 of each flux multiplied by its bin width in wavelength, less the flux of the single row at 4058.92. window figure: 3.5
